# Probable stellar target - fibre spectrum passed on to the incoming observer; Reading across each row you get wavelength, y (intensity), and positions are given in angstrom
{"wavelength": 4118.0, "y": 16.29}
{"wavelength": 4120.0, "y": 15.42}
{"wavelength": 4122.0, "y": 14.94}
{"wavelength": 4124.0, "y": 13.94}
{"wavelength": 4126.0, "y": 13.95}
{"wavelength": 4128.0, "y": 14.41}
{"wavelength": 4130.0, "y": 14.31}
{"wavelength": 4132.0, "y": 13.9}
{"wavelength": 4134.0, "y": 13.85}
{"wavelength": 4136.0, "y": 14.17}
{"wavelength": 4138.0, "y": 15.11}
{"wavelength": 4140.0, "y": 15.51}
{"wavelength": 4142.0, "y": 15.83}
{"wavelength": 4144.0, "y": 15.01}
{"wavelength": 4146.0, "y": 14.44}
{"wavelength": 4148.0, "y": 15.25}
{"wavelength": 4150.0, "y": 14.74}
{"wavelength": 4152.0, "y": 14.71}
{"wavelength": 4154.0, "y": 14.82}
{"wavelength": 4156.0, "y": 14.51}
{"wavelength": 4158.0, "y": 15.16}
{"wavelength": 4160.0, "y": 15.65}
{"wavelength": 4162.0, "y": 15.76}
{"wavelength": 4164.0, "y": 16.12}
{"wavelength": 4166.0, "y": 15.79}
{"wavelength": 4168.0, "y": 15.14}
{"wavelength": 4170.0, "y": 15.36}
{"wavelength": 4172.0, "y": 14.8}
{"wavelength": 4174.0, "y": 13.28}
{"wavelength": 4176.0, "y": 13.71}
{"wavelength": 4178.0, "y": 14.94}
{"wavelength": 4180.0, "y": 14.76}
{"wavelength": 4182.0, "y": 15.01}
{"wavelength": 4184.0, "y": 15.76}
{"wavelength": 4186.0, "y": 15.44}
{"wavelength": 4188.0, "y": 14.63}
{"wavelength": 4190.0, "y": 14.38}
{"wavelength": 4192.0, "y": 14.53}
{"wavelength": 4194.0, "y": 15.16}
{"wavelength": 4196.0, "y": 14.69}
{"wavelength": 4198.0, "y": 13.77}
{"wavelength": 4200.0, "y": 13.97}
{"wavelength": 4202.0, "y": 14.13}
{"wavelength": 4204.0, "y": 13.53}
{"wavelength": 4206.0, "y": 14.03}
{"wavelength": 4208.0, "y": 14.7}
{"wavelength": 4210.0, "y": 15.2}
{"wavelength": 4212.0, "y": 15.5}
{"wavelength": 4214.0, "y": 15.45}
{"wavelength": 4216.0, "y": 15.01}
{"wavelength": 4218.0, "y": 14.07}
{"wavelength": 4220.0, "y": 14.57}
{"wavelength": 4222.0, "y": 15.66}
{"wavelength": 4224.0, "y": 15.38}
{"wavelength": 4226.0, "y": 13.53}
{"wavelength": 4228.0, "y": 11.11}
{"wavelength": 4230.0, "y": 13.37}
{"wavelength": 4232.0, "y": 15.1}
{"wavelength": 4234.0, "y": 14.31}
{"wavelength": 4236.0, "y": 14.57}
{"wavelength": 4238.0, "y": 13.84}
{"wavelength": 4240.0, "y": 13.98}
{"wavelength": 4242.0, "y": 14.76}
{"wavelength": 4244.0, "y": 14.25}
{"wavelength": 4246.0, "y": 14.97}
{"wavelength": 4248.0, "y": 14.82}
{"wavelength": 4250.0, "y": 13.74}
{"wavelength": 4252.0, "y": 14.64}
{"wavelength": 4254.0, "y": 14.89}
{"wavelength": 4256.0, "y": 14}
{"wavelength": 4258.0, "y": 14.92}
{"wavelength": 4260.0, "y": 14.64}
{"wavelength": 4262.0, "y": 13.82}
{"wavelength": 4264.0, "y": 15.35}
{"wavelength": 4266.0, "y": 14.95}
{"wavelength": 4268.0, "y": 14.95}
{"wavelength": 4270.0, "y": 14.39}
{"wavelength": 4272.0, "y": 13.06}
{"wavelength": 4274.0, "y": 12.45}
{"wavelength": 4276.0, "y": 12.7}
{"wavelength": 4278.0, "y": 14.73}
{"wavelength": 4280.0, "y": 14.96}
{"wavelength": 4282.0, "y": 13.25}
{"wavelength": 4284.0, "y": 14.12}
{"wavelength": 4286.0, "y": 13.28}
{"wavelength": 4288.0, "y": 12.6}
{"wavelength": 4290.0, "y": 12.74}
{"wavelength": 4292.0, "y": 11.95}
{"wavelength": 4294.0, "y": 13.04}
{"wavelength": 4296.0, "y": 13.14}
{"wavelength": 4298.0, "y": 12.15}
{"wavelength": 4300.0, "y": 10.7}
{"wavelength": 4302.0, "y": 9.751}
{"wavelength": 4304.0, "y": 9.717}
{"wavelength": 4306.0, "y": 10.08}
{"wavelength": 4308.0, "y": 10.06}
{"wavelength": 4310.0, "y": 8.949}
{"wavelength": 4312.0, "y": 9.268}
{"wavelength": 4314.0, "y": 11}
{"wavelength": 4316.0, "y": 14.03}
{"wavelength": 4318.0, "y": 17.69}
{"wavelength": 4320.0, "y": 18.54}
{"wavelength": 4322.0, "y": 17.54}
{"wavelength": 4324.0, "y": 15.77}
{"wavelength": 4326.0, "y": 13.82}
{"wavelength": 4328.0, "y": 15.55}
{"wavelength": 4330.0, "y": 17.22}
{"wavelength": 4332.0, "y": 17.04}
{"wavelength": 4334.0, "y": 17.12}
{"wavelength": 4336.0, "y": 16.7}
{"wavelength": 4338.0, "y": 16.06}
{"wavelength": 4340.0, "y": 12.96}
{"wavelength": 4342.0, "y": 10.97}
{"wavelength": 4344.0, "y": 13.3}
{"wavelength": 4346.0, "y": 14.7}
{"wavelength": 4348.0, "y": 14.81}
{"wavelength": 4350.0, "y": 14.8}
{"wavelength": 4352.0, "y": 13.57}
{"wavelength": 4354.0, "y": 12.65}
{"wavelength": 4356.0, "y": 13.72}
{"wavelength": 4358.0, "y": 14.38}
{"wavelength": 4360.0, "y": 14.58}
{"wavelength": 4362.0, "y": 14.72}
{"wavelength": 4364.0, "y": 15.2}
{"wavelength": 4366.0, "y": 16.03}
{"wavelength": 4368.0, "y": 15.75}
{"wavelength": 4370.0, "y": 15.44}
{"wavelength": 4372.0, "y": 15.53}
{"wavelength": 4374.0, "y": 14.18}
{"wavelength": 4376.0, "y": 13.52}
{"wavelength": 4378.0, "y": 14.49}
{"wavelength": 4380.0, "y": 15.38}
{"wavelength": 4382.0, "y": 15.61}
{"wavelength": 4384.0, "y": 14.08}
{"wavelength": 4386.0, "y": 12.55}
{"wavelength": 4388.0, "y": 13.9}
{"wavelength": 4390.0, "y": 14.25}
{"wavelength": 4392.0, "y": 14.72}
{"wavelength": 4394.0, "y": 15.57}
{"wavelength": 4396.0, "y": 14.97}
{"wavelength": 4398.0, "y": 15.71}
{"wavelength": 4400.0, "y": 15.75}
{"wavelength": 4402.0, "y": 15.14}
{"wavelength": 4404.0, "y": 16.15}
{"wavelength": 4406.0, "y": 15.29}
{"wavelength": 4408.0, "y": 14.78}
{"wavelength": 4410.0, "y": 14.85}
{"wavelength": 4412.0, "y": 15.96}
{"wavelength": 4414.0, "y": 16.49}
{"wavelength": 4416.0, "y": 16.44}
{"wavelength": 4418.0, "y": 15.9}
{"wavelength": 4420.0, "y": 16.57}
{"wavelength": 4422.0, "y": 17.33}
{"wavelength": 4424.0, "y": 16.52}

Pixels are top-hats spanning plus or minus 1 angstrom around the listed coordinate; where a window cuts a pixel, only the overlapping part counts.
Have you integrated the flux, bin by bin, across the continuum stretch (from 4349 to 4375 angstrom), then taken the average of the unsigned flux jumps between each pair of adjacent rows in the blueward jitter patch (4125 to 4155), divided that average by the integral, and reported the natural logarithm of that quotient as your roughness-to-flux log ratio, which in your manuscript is -6.8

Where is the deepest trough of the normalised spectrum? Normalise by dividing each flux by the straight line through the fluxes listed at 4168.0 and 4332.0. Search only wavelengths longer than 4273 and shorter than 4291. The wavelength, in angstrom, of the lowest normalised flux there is 4274.0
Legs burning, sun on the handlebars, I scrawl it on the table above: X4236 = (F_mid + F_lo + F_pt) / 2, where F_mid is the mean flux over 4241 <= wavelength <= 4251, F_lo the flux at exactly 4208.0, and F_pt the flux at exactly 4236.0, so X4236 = 21.9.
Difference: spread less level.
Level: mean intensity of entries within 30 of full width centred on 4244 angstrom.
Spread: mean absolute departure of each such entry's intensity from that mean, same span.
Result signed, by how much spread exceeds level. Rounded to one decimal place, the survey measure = -14.0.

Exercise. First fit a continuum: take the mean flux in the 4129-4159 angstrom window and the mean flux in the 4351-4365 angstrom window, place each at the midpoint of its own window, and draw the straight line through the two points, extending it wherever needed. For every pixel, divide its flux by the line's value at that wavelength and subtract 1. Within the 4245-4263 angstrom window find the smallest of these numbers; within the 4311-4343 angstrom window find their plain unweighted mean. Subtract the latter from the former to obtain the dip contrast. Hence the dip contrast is -0.11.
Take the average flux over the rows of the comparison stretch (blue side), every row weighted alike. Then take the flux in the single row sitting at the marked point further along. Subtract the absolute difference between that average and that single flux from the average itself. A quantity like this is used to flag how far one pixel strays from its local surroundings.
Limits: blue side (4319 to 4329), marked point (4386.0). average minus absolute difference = 13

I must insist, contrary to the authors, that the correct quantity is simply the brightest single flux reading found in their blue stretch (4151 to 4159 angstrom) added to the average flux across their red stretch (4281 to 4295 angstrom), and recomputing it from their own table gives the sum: 28.2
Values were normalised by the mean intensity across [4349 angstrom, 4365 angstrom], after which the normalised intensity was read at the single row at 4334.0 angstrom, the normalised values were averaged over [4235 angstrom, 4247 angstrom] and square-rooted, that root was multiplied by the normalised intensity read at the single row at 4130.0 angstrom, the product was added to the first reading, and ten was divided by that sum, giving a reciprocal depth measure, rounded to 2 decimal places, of 4.50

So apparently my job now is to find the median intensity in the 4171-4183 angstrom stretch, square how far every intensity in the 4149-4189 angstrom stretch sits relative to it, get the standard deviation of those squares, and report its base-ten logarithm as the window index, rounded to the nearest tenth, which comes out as -0.2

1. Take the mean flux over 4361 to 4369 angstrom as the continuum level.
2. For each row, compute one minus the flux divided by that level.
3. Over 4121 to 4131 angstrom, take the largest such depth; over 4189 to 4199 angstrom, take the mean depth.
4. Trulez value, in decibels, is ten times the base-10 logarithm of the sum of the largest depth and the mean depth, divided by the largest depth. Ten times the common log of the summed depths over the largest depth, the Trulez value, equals 2.1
